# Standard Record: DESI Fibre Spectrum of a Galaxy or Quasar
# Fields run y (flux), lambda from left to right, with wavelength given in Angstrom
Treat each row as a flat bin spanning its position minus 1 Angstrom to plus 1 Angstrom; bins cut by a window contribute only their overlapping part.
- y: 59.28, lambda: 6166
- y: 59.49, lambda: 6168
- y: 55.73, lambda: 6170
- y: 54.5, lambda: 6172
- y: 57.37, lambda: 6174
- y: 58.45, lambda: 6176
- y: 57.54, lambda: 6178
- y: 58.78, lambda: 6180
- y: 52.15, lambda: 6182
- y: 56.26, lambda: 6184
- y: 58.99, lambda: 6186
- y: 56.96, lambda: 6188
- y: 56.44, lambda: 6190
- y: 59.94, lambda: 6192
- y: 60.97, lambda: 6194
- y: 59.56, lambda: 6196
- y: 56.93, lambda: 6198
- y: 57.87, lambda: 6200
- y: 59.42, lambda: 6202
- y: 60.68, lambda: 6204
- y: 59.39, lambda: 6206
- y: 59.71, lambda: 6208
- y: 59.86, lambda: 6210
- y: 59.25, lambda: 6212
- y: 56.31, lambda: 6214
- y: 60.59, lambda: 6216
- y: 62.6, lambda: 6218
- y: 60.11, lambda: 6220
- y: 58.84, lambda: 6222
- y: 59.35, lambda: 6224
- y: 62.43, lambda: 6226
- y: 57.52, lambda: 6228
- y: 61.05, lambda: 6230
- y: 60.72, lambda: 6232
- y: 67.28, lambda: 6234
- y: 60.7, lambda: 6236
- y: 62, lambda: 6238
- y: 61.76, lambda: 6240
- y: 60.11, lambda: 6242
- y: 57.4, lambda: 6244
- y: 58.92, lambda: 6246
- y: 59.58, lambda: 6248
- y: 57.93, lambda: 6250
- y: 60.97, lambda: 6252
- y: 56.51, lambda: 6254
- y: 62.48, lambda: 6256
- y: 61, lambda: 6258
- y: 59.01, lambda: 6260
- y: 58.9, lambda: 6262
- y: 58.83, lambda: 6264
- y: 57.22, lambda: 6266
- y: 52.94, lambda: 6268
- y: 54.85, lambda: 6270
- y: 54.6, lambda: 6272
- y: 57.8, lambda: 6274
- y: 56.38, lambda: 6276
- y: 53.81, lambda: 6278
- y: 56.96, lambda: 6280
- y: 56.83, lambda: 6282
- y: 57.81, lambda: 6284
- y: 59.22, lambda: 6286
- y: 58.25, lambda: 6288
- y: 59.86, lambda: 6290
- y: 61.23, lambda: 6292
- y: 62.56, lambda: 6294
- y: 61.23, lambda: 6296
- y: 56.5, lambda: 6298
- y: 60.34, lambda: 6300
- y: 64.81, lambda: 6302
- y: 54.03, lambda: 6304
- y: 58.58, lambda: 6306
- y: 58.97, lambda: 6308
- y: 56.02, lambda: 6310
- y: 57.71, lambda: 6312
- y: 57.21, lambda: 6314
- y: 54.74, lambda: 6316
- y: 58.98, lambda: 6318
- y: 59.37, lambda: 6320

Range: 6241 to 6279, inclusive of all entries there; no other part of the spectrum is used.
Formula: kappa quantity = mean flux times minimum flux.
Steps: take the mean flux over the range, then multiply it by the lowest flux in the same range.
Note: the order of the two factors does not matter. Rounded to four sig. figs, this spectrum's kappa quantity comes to 3063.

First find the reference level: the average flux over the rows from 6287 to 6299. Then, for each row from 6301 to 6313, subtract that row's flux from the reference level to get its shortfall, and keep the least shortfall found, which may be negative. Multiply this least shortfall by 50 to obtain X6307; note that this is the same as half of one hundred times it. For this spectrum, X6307 -244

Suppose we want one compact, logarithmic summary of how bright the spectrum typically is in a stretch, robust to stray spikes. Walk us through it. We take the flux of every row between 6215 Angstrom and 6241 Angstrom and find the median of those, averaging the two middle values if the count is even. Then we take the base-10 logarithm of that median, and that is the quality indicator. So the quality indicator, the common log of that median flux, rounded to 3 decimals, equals 1.783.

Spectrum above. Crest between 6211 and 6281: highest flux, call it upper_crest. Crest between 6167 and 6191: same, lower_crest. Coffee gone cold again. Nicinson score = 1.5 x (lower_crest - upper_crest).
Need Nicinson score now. -12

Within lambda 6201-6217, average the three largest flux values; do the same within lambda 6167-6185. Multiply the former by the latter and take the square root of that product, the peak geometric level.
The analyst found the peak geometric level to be 59.6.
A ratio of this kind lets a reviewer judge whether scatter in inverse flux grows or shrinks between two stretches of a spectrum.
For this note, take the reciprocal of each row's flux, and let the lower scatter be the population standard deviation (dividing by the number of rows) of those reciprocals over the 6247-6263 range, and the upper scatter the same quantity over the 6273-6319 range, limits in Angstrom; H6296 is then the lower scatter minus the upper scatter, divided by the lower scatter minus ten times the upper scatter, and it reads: 0.036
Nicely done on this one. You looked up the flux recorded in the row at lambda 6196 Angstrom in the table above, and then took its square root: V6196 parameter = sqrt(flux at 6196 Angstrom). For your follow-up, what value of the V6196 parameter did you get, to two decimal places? 7.72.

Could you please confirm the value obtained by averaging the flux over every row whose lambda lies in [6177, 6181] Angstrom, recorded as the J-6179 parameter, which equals 58.2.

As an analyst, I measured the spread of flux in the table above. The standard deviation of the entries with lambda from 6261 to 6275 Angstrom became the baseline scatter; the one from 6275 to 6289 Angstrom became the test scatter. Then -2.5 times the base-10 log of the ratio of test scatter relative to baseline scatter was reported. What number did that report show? 0.33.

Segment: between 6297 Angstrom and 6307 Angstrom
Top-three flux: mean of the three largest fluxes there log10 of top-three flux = 1.79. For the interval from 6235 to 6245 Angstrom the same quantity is 1.79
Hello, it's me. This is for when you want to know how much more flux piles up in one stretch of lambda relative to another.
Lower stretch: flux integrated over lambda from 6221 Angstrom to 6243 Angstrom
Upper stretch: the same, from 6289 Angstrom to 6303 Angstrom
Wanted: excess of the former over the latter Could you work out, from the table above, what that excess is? 490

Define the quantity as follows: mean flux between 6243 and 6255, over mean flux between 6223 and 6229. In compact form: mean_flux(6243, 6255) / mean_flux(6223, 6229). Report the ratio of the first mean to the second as 0.98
